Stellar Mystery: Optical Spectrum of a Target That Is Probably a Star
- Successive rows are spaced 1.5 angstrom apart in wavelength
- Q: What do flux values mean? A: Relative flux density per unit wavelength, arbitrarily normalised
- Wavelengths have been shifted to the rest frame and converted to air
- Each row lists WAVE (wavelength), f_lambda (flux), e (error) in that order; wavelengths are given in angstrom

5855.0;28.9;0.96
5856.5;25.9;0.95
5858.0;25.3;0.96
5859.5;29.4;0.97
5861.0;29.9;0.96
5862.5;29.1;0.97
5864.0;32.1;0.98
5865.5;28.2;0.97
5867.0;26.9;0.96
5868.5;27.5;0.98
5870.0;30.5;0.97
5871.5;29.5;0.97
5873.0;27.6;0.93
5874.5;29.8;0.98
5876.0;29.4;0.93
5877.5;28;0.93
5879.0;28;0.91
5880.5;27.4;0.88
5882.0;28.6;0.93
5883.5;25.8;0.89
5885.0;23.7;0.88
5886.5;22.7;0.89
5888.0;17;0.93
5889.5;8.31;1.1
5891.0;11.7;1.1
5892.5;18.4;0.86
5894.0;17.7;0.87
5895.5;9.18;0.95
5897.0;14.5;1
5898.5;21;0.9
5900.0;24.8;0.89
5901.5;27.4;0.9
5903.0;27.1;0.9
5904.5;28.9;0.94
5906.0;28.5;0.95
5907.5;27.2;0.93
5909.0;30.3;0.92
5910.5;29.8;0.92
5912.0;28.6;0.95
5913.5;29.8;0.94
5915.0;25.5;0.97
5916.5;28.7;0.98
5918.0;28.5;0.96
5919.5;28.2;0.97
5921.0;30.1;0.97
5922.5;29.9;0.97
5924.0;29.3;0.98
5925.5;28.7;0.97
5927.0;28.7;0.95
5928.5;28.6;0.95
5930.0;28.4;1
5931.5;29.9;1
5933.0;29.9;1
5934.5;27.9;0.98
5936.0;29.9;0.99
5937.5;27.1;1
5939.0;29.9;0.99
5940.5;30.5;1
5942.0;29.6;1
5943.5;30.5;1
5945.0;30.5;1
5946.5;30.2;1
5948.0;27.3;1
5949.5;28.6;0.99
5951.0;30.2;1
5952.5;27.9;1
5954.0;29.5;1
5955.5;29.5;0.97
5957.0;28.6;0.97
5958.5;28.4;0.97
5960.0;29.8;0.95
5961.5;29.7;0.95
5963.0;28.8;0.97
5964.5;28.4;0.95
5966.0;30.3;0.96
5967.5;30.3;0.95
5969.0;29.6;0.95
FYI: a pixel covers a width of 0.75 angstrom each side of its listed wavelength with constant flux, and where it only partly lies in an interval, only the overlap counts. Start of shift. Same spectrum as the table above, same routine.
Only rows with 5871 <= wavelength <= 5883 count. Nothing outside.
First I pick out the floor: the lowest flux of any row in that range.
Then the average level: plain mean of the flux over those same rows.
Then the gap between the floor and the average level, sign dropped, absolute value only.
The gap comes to 1.1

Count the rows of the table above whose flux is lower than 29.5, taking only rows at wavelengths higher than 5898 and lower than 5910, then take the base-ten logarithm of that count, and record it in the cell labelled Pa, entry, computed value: 0.85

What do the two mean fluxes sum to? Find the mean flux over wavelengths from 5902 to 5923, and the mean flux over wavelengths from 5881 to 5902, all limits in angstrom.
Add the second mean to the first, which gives 48.0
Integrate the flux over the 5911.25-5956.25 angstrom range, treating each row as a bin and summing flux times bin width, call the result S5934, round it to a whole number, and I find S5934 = 1308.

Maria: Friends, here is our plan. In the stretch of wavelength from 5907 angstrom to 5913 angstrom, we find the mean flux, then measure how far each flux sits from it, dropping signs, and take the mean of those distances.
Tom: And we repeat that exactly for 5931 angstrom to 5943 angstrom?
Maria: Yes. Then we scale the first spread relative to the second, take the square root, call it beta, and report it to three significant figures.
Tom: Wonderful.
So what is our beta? 1.08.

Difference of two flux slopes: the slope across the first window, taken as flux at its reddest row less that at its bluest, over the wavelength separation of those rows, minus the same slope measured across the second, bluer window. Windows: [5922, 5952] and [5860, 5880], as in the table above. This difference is 0.12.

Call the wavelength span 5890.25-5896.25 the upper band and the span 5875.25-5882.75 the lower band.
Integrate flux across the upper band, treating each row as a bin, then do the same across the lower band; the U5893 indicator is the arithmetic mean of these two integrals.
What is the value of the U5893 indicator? 149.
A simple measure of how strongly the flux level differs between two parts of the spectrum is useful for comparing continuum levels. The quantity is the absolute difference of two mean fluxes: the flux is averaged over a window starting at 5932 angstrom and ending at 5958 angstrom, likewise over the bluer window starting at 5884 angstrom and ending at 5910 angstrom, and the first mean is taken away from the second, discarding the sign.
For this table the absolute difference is 8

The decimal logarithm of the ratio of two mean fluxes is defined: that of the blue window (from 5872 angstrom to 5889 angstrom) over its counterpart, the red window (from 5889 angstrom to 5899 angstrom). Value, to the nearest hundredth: 0.26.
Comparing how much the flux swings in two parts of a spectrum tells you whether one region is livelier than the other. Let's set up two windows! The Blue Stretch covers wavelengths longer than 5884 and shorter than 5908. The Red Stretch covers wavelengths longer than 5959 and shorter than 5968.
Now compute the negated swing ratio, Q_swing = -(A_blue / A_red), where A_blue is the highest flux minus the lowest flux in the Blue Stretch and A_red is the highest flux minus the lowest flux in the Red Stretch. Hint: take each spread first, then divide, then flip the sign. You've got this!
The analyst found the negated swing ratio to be -11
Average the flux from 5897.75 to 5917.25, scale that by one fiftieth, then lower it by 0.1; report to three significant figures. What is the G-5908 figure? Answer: 0.450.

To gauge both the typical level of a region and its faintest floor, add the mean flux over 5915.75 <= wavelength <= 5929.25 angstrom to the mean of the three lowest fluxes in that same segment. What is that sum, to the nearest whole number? 57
